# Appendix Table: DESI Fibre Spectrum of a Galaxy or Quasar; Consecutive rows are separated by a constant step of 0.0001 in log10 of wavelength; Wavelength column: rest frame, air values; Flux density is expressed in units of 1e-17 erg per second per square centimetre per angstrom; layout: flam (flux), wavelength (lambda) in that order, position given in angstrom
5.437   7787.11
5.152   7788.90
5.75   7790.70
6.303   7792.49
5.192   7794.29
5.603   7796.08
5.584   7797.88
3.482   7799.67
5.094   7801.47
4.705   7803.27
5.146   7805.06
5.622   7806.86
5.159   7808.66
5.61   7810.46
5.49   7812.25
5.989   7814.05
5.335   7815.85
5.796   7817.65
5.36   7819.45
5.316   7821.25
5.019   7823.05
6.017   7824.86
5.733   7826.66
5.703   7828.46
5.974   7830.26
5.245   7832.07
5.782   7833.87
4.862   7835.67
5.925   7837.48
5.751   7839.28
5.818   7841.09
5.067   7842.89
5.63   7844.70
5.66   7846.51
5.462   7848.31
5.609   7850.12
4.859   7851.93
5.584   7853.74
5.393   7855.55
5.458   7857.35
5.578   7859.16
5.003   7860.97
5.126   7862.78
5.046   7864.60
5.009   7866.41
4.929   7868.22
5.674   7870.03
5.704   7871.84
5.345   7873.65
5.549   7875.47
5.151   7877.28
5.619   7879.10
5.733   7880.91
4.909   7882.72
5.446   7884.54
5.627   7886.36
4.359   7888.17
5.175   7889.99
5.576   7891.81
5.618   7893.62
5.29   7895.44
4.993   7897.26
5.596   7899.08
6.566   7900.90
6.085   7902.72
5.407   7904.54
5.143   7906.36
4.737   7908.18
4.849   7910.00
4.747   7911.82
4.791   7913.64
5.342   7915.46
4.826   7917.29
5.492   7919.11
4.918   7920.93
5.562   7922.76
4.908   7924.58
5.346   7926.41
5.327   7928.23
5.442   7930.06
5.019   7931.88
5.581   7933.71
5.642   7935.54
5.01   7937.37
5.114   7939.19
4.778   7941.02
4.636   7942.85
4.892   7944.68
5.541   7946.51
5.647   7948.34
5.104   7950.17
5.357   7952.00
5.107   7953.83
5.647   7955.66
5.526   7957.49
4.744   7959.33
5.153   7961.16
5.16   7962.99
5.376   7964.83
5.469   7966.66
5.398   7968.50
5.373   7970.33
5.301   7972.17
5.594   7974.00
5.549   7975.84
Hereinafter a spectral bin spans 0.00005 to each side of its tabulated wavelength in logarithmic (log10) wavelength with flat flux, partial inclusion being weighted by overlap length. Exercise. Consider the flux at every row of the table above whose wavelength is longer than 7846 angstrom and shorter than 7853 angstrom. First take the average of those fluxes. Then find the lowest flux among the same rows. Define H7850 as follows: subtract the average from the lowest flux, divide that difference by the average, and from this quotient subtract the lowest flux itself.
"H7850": -4.96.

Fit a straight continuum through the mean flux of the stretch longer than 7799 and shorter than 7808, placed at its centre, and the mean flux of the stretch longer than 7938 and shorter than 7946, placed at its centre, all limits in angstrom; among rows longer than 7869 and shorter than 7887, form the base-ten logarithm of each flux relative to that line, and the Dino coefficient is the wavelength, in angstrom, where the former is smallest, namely 7882.72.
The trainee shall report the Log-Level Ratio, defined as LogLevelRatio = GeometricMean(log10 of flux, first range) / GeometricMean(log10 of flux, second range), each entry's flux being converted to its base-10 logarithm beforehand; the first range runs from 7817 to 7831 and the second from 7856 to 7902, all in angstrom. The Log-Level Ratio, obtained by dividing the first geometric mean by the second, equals 1.029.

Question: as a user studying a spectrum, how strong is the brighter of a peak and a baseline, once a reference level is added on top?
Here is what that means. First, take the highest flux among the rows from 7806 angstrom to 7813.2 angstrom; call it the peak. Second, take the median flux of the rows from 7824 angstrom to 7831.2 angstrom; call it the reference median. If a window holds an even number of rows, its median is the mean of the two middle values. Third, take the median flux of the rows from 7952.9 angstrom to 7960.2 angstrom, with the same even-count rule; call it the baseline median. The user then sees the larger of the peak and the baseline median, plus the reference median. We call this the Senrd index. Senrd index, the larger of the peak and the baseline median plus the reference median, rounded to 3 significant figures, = 11.5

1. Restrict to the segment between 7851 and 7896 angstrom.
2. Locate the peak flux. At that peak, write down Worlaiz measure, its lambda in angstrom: 7880.91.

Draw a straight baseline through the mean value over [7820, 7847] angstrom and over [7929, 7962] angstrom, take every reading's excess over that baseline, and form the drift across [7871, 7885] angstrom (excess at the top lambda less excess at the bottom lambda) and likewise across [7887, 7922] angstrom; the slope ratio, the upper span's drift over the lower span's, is -3.0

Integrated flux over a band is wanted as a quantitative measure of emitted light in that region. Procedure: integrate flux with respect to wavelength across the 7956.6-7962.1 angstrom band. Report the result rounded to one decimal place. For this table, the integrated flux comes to 28.3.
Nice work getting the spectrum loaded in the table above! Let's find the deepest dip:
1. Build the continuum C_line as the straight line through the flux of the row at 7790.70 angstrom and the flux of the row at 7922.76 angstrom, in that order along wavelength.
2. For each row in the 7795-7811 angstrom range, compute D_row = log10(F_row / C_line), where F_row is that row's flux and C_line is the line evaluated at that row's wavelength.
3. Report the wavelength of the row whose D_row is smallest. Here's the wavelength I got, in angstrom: 7799.67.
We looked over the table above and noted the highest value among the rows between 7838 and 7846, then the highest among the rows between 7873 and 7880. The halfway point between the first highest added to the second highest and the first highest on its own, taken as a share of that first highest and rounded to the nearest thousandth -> 1.483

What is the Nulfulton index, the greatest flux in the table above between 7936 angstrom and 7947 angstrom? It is 5.541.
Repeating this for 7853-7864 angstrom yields 5.584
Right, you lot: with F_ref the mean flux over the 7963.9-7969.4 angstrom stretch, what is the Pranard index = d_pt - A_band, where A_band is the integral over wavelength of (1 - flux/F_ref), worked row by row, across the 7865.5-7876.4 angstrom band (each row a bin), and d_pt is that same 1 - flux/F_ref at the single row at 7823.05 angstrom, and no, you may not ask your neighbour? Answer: 0.0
